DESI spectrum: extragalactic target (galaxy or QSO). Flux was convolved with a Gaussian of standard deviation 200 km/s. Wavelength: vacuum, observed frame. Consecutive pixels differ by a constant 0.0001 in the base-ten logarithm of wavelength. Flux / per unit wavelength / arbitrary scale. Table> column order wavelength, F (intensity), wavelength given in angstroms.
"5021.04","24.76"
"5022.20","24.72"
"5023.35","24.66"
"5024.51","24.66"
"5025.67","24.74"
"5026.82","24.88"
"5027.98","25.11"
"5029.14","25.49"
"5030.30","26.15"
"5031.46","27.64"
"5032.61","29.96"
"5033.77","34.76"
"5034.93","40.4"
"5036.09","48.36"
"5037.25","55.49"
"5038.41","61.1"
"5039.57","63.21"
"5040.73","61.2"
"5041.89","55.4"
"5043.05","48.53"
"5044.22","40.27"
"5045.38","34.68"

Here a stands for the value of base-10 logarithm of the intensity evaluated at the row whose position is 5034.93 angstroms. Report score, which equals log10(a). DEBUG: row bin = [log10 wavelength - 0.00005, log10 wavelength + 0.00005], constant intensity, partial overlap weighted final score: 0.21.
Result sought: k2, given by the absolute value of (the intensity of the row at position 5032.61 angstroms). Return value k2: 30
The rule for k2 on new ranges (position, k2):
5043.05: 49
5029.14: 25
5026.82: 25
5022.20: 25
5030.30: 26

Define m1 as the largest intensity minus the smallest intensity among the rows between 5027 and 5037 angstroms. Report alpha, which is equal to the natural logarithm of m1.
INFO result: 3.1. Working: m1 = 23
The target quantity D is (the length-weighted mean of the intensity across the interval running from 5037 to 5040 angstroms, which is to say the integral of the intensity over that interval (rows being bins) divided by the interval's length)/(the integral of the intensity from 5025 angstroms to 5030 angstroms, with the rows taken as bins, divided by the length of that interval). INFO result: 2.40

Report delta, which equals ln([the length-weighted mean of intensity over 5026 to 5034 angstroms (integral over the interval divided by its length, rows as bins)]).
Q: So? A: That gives 3.31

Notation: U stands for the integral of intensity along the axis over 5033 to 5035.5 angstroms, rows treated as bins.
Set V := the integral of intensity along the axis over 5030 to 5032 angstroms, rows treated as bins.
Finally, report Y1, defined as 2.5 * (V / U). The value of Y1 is 1.5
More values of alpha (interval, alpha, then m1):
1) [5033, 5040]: 3.3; 28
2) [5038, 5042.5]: 2.1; 8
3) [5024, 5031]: 0.4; 1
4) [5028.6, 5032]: 0.8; 2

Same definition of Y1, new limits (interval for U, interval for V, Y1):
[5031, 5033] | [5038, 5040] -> 5.4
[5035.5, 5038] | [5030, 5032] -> 1.0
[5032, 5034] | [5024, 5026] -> 1.9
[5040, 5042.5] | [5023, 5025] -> 0.8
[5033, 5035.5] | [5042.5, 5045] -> 2.9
